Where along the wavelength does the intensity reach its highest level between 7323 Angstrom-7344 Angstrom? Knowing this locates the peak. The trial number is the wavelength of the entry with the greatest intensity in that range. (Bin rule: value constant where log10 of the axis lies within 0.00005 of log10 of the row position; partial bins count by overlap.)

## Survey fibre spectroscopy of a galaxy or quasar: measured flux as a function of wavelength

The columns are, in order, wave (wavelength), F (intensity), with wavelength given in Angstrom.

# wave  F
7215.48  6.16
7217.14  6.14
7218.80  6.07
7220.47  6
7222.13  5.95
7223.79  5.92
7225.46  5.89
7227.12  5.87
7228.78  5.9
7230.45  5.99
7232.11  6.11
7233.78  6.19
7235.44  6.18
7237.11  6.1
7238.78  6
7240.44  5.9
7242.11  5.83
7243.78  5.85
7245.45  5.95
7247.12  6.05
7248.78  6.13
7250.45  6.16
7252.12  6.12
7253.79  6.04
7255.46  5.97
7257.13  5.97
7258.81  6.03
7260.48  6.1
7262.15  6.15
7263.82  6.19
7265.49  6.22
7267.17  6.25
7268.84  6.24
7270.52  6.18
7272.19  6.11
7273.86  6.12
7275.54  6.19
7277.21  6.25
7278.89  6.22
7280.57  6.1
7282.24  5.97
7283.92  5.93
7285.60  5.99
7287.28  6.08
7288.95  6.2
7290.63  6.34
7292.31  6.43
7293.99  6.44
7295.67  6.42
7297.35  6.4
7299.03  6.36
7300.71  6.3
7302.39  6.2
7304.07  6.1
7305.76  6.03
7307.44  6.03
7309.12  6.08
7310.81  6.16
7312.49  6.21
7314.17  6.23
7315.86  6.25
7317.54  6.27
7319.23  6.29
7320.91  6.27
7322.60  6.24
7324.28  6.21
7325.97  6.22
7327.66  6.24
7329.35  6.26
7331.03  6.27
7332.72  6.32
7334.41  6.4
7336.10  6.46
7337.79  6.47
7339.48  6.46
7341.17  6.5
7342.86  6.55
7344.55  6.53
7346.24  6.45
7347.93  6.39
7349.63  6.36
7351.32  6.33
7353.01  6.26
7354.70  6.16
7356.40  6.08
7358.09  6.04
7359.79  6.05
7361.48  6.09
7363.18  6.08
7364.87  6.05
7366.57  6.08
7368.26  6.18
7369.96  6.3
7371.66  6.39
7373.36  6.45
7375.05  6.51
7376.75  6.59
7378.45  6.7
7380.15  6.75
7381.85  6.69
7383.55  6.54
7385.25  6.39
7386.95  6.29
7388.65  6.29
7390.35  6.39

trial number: 7342.86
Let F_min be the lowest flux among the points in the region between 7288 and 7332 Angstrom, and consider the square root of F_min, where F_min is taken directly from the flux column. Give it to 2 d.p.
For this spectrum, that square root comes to 2.46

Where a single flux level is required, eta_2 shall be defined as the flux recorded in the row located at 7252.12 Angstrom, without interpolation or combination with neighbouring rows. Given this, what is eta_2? 6.12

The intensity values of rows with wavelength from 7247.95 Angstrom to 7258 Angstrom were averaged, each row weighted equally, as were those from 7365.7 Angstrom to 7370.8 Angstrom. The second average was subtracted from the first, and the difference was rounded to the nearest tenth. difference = -0.1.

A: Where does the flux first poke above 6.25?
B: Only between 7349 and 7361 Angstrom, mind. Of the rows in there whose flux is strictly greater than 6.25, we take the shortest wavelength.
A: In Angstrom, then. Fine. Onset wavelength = 7349.63 Angstrom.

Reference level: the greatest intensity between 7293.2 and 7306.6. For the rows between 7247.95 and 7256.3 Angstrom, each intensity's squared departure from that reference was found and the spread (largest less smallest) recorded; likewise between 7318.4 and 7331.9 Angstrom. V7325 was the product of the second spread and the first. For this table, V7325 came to 0.0043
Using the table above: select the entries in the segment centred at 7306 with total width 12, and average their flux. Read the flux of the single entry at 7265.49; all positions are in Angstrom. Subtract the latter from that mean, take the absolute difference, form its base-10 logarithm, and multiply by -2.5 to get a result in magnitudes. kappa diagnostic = 2.6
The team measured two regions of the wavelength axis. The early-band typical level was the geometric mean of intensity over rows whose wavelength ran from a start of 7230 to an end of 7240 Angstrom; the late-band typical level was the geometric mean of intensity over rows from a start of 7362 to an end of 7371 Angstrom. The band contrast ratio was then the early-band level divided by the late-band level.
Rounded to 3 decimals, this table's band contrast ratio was 0.993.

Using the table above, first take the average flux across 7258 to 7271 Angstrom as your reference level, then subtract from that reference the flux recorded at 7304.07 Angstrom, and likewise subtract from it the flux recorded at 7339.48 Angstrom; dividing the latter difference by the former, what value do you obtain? -4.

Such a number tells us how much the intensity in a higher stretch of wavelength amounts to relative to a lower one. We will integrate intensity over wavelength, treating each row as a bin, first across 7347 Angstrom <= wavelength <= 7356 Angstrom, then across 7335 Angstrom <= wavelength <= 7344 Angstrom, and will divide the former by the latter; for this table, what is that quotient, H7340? 0.97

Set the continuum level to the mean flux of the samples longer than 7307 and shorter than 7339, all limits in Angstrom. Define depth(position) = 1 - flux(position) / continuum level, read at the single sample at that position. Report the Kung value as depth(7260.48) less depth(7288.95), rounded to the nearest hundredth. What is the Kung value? 0.02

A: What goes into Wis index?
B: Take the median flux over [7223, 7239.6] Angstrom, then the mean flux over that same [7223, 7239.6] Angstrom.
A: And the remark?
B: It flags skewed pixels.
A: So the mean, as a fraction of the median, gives 1.003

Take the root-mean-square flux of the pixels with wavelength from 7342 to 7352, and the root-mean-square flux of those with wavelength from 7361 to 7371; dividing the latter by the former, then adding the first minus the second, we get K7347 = 1.26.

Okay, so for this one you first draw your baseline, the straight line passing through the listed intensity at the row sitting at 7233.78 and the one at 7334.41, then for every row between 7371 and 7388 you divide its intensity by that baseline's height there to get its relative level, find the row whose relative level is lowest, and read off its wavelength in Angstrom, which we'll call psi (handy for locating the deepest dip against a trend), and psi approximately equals 7386.95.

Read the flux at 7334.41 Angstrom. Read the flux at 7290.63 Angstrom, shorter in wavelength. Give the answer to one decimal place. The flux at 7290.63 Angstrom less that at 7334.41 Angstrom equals -0.1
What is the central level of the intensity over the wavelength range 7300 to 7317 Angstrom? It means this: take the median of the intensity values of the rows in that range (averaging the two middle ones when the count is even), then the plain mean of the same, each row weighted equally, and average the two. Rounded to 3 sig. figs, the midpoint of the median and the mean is 6.17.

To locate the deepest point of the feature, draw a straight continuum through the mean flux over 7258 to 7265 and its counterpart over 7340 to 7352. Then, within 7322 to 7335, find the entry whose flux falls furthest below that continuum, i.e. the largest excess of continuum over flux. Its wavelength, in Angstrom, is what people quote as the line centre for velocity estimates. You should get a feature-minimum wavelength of 7324.28 Angstrom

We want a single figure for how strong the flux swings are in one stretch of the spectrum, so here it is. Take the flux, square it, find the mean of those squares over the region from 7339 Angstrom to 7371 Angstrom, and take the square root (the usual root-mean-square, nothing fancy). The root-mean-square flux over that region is 6.26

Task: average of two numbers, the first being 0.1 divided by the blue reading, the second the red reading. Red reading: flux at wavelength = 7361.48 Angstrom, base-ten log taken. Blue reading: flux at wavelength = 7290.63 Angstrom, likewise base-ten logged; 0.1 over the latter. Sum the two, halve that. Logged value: 0.455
